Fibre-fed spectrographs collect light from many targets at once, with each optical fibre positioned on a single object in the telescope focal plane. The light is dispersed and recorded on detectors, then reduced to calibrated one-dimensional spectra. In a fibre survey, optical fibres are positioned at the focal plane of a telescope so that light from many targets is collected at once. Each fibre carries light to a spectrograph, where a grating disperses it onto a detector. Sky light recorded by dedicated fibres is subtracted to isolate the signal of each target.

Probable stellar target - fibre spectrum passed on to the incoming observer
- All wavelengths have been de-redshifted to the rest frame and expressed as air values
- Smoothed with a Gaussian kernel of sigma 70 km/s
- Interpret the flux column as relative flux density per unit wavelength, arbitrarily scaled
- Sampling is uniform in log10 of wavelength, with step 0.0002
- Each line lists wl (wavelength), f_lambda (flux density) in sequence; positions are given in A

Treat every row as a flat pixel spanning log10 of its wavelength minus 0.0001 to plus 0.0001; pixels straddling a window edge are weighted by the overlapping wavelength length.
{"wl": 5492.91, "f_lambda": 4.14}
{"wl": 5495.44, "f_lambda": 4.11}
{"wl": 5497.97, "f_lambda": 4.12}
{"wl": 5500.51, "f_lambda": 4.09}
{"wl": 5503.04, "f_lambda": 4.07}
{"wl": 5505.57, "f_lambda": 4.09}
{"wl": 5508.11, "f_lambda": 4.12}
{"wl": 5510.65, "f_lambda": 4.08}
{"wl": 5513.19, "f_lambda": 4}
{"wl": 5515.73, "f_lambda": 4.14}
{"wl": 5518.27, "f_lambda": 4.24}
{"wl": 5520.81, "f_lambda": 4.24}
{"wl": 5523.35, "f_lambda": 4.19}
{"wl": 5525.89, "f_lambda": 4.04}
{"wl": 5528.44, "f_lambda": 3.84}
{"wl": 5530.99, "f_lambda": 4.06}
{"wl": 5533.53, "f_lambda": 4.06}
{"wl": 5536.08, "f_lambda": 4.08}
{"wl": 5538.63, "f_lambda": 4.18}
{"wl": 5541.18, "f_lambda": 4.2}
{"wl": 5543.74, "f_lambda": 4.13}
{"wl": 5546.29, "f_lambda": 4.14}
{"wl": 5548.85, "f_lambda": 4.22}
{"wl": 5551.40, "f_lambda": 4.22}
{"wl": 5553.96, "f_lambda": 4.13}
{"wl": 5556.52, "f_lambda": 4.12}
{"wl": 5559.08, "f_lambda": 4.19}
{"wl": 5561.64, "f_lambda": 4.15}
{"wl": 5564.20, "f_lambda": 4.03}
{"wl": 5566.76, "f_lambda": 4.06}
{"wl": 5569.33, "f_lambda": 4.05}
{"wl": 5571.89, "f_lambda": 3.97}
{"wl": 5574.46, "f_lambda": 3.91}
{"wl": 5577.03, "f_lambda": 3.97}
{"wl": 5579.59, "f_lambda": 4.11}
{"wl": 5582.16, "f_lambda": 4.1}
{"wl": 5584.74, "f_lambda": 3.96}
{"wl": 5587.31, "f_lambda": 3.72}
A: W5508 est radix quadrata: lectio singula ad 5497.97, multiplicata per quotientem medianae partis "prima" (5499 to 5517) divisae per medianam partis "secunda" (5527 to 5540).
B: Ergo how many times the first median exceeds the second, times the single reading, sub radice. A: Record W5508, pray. 2.04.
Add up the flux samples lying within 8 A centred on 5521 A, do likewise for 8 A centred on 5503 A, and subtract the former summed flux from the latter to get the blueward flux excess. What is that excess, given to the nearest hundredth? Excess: -0.42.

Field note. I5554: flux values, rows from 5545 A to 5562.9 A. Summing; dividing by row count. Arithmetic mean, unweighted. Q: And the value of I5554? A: 4.17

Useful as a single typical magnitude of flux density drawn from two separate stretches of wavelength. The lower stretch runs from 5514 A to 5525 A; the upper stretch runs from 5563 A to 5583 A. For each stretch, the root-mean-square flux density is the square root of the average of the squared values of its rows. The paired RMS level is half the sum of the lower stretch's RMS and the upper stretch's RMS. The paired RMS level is 4.11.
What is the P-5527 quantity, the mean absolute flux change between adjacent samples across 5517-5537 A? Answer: 0.091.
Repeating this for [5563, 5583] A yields 0.056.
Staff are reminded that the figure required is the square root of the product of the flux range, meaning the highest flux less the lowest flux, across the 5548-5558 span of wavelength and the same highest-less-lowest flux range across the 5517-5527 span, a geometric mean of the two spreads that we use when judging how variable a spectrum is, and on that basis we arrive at 0.14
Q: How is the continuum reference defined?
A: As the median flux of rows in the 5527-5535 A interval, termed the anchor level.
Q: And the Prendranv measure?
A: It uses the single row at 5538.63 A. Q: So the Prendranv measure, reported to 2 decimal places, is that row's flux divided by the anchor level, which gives 1.03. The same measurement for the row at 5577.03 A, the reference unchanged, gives 0.98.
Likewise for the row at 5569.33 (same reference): 1.00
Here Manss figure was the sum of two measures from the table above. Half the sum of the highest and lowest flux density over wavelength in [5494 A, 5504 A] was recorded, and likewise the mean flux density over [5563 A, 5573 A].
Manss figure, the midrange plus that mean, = 8.12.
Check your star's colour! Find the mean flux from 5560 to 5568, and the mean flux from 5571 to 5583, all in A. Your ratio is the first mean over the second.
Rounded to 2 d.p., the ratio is 1.02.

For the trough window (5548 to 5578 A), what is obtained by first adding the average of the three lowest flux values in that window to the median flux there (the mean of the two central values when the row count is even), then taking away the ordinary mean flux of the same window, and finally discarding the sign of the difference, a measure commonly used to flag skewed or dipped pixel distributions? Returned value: 3.96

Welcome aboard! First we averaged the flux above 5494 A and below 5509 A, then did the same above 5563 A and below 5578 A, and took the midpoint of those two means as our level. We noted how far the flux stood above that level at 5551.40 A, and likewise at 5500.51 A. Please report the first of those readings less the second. 0.13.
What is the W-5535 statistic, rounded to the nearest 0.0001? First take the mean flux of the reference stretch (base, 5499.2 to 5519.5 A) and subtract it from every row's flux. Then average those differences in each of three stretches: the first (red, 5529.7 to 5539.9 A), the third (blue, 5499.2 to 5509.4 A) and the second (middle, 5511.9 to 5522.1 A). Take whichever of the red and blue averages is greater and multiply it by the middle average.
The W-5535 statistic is -0.0004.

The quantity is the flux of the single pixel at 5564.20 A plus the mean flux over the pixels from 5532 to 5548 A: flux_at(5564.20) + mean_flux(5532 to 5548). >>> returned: 8.16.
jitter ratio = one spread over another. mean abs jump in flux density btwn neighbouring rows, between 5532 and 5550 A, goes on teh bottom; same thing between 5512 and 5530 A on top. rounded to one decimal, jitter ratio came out 2.1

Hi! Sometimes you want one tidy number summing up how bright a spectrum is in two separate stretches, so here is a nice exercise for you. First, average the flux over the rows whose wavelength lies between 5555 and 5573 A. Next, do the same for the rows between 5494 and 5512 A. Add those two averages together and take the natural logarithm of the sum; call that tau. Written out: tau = 2.10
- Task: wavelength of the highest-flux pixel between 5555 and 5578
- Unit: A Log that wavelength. 5559.08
